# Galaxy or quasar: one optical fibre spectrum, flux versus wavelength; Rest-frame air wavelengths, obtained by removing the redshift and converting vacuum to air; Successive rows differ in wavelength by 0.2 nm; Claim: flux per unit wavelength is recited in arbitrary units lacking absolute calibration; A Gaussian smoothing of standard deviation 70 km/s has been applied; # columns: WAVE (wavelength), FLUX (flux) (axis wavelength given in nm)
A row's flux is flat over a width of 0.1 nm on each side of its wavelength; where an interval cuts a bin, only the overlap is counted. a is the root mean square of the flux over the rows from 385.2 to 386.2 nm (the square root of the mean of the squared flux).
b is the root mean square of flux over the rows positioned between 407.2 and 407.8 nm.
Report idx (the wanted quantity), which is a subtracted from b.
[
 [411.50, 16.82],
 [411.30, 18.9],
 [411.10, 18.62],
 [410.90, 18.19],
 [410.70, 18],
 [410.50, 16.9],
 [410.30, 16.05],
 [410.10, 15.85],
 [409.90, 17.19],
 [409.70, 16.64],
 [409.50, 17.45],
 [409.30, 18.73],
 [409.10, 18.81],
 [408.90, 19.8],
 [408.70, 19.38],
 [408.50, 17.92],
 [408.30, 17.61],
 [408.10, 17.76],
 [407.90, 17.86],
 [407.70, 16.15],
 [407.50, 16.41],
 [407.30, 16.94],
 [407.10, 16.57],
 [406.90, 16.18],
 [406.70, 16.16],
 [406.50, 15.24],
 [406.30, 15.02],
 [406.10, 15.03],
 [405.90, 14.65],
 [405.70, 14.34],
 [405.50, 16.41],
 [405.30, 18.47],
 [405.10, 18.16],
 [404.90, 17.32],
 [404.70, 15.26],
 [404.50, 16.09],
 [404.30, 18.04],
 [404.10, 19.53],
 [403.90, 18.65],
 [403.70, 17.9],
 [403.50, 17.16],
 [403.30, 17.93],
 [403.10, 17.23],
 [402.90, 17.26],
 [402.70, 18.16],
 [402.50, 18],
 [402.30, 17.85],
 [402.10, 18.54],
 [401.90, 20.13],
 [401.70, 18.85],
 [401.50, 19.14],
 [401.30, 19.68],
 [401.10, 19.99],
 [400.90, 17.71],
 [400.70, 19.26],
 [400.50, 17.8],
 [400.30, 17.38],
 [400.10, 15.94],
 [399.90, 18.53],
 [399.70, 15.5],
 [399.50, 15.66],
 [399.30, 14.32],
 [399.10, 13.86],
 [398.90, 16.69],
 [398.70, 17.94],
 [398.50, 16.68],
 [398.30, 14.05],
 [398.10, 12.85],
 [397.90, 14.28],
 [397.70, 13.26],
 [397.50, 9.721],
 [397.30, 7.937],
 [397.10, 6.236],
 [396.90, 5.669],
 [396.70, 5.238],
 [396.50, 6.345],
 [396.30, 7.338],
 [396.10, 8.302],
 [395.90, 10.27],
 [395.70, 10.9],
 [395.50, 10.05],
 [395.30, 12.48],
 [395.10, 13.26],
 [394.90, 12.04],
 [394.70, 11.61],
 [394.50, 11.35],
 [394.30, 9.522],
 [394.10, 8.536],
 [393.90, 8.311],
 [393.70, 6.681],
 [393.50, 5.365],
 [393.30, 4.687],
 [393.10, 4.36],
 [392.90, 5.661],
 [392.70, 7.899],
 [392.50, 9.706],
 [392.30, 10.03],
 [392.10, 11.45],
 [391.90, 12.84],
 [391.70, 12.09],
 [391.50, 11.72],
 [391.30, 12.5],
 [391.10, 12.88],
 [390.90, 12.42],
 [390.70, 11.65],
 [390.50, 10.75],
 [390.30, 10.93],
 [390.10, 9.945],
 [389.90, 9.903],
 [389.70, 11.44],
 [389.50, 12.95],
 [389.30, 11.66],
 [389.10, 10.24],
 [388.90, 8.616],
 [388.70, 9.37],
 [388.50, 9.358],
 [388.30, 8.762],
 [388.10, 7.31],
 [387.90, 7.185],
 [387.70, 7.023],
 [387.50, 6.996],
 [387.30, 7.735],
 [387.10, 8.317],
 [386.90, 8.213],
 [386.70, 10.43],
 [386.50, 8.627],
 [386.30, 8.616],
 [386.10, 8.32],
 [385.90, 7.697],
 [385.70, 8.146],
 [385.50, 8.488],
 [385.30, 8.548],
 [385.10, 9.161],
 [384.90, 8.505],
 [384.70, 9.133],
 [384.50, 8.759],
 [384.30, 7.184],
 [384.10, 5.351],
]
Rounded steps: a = 8.2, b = 17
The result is 8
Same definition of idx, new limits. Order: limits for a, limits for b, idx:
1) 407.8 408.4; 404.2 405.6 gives -1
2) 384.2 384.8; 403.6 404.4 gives 10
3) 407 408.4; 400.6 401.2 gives 2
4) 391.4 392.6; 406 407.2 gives 4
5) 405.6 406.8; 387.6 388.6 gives -7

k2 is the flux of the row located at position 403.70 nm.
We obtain 17.9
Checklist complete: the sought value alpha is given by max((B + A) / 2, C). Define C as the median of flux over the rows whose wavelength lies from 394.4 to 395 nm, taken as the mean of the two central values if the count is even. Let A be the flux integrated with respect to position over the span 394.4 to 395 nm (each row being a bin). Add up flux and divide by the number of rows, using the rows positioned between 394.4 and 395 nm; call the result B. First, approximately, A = 7.0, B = 12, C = 11.6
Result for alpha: 11.6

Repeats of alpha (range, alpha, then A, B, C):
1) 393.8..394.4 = 8.5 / 5.3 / 9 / 8.5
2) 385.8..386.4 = 8.3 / 4.9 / 8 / 8.3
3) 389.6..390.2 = 9.9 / 6.3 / 10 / 9.9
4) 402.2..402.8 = 18.0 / 10.8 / 18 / 18.0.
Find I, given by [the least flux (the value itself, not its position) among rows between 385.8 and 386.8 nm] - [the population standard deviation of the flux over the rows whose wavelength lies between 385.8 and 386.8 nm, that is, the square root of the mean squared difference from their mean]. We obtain 6.8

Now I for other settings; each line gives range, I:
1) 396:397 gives 4.1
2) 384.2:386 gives 6.6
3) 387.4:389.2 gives 5.8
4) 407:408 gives 15.6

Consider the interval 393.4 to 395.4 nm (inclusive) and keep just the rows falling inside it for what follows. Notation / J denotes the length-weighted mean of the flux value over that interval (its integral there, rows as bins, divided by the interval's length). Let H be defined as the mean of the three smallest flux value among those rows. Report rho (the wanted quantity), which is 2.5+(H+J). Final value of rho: 19.2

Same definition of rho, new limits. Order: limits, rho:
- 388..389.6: 20.5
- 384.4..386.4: 19.1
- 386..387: 19.7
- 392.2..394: 14.3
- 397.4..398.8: 28.6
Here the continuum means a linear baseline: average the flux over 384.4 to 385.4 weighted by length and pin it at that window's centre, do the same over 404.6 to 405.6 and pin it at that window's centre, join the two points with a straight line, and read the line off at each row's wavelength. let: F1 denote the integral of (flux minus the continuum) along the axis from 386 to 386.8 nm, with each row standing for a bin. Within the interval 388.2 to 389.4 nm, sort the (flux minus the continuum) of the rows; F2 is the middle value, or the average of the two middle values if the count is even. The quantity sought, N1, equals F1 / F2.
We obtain 0.4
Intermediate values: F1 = -0.4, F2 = -1.0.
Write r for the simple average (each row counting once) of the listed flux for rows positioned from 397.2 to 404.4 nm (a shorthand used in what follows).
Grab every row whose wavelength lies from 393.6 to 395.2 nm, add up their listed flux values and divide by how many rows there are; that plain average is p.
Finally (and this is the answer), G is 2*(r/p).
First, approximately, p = 10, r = 16.8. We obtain 3.3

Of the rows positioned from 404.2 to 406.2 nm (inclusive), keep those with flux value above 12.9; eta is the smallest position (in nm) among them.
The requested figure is 404.30 nm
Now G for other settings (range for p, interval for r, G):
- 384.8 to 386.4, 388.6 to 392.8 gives 2.6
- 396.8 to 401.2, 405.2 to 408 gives 2.2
